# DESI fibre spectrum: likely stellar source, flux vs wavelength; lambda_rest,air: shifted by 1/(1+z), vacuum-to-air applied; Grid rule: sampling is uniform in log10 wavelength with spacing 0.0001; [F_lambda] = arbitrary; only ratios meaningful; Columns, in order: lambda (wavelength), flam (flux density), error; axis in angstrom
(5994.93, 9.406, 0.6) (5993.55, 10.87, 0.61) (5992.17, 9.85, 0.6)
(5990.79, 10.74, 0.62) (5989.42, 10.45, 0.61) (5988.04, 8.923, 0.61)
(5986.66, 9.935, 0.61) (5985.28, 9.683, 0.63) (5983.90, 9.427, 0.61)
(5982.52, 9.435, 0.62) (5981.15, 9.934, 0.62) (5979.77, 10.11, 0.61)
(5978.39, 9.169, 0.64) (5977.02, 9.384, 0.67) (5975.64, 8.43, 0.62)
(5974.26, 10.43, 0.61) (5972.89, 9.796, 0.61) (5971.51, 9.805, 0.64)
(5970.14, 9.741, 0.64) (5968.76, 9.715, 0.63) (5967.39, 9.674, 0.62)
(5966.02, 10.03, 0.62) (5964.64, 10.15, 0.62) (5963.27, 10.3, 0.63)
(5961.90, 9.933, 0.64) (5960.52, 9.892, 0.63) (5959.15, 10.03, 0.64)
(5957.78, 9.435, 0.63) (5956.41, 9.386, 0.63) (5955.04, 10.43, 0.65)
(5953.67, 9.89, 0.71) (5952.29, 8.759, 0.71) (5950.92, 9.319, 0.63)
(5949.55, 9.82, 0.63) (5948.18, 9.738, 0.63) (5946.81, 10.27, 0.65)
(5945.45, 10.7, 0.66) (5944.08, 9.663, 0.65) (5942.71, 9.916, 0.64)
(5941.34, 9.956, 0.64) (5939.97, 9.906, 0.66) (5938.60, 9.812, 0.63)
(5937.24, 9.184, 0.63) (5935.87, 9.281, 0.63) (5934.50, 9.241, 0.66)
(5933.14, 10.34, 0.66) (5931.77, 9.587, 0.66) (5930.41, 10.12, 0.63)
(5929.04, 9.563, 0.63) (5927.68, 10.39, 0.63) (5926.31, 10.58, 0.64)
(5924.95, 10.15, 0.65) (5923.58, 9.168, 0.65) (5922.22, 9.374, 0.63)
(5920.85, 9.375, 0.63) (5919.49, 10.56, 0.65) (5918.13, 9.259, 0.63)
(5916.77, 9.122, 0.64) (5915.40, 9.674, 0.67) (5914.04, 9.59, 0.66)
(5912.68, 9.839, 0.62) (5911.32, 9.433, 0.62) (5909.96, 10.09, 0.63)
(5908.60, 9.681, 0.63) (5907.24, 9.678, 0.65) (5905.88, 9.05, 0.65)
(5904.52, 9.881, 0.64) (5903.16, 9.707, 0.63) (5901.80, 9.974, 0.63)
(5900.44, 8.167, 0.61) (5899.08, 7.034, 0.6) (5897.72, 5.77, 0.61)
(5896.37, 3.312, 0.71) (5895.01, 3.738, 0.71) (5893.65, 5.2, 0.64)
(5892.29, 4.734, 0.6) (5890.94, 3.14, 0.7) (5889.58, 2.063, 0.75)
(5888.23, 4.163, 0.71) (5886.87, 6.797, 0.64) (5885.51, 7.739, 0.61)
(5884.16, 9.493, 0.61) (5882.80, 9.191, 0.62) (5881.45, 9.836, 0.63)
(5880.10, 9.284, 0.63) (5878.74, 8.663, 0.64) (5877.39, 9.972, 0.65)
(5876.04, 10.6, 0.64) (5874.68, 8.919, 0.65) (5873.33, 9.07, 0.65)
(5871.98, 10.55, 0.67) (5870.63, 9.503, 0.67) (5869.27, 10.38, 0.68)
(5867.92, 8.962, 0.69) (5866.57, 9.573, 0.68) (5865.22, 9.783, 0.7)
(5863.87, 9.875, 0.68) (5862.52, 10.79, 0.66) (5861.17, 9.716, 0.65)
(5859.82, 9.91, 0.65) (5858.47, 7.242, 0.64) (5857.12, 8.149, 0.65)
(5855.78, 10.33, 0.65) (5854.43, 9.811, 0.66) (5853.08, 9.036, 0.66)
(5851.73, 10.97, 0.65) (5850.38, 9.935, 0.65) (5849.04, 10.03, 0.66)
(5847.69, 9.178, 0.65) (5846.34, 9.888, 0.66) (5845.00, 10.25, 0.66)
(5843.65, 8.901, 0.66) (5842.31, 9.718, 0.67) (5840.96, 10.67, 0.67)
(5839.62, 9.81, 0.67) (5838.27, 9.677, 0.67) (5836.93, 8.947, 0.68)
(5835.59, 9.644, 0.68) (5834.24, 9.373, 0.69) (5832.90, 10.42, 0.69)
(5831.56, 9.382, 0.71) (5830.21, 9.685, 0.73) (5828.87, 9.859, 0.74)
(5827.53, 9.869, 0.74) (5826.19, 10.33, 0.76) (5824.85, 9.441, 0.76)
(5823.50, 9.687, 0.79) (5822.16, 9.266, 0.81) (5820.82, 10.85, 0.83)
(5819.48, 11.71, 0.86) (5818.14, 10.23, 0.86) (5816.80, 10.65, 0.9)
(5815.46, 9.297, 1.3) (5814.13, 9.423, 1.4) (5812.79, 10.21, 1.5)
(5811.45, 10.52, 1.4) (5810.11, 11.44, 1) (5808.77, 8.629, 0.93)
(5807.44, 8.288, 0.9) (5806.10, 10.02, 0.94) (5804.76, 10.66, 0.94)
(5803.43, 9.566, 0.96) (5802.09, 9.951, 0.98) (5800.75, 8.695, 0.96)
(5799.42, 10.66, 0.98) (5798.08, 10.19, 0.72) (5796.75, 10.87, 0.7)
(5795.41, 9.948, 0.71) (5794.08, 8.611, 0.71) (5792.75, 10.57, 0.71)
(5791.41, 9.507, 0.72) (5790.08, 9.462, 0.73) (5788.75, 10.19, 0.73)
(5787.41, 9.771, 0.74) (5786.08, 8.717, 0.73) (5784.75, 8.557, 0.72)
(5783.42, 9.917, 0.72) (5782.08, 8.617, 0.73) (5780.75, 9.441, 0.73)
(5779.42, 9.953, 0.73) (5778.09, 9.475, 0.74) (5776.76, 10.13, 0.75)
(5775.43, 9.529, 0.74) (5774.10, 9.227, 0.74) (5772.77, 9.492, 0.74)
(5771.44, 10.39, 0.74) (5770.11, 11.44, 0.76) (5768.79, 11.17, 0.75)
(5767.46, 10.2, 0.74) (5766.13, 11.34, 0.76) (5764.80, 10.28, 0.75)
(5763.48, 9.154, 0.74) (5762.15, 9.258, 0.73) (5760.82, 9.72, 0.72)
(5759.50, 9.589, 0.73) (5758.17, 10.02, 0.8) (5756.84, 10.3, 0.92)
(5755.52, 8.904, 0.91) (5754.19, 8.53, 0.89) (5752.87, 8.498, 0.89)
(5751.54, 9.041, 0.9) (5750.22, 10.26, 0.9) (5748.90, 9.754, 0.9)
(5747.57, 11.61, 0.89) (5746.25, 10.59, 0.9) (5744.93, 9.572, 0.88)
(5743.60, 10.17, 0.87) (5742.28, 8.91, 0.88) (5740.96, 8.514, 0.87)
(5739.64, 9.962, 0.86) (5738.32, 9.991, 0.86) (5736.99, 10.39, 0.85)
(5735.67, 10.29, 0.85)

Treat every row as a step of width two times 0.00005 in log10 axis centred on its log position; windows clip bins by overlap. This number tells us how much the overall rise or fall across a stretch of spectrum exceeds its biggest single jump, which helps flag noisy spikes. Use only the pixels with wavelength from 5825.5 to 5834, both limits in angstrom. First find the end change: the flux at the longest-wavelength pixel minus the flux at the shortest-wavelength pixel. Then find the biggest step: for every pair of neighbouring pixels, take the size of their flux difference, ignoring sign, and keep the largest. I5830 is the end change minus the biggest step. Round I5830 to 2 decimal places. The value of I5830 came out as -0.95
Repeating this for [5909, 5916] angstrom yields -1.07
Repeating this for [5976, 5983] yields -0.89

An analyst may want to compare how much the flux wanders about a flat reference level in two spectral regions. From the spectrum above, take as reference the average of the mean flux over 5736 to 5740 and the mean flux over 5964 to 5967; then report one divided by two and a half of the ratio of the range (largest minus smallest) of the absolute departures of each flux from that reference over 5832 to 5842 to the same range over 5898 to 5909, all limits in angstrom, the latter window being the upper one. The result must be 0.12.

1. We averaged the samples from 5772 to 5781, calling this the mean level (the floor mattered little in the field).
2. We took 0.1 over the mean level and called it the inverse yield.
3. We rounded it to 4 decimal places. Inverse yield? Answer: 0.0104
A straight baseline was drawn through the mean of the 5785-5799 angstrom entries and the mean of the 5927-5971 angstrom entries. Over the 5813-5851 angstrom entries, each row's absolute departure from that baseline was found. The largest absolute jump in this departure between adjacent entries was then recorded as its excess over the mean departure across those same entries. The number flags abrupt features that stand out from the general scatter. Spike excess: 1.0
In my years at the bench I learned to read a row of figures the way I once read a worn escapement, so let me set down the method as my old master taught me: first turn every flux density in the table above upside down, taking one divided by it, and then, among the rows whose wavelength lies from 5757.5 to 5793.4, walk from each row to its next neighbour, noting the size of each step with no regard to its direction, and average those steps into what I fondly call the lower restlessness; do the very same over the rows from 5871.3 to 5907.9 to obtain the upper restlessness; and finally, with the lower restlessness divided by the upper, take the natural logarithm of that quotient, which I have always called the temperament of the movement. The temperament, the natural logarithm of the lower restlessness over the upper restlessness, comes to -1.8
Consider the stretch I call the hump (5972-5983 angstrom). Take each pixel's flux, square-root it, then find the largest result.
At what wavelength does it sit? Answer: 5974.26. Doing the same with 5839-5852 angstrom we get 5851.73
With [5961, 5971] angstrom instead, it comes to 5963.27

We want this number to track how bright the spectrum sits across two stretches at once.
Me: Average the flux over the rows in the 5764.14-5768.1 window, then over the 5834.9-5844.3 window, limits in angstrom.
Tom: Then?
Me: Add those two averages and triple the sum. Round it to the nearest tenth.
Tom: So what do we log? 60.7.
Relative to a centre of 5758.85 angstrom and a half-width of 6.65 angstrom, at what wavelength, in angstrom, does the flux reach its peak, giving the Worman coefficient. 5756.84 angstrom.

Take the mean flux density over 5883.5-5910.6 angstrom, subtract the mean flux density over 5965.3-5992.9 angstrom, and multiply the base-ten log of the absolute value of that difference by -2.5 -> -1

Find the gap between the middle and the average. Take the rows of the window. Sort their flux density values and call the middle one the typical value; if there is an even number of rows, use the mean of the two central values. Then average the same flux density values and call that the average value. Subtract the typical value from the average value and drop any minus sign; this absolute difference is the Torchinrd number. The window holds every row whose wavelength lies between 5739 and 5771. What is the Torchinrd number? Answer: 0.01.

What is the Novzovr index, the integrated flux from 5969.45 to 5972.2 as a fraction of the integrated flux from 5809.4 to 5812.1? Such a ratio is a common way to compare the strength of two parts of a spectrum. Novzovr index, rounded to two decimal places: 0.91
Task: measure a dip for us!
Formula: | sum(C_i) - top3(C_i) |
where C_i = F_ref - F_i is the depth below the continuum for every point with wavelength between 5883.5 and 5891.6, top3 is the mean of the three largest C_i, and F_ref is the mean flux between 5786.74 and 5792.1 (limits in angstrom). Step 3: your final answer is 18.4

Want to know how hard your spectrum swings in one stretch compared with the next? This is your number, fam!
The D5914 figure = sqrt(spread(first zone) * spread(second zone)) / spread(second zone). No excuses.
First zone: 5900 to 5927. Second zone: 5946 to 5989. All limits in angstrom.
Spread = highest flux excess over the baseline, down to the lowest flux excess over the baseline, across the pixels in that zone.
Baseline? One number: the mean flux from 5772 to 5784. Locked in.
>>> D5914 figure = 1.10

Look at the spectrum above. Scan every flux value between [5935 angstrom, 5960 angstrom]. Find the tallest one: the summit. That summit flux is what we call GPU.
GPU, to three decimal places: 10.700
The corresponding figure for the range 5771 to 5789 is 10.390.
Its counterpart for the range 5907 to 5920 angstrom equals 10.560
